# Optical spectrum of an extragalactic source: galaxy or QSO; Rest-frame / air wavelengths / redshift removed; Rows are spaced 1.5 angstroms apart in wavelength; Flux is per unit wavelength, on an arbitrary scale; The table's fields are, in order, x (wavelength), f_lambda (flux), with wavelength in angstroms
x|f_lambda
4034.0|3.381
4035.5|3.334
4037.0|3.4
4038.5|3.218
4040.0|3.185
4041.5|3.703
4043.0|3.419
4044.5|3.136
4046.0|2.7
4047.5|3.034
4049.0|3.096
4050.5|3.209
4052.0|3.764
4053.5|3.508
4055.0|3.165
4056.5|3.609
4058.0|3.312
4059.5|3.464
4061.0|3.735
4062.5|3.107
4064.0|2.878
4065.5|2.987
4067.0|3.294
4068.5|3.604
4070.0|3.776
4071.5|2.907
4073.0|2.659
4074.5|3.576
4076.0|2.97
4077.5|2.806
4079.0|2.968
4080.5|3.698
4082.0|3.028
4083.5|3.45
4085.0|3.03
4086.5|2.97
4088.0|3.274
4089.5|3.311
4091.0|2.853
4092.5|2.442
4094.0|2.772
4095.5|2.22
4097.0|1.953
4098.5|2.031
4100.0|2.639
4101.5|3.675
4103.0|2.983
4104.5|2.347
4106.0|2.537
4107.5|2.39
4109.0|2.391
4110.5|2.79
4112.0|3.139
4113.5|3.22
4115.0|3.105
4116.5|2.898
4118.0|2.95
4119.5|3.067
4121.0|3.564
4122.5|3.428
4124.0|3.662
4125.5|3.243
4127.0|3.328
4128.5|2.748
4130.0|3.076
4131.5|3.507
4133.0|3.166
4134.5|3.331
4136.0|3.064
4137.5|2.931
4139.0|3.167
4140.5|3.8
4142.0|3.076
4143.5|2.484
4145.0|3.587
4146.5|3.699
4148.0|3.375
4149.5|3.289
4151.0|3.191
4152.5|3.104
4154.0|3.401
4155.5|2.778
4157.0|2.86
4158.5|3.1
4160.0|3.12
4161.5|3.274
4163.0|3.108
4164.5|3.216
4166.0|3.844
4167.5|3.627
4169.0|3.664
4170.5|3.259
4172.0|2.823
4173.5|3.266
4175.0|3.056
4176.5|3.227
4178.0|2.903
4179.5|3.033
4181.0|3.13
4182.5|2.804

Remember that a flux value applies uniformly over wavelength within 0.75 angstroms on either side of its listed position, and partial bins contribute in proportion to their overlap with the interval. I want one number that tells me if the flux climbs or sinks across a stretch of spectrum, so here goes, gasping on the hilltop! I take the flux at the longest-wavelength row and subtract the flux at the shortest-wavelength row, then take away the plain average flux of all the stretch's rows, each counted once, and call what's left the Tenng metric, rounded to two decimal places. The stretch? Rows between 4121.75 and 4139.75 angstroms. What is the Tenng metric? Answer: -3.48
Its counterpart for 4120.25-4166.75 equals -2.96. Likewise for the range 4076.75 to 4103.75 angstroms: -2.72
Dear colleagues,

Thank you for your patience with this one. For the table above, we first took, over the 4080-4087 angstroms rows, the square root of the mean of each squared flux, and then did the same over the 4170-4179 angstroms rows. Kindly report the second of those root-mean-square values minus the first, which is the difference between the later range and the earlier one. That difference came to -0.15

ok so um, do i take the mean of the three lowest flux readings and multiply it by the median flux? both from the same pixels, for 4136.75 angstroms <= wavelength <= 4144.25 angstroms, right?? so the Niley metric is 8.7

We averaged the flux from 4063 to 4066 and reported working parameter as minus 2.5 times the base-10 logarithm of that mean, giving -1.17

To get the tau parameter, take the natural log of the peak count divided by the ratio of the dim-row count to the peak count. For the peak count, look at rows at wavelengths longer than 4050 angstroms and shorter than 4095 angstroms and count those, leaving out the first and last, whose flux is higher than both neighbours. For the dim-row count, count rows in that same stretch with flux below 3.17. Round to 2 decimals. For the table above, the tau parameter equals 1.45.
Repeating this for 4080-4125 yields 0.85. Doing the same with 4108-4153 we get 1.39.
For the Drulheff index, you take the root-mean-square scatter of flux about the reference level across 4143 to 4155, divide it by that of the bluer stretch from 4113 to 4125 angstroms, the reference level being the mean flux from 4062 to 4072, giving 1.3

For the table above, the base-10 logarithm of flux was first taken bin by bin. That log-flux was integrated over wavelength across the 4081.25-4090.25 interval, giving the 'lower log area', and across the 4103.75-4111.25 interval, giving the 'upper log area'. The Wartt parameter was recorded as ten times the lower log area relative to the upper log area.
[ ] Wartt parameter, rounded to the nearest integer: 15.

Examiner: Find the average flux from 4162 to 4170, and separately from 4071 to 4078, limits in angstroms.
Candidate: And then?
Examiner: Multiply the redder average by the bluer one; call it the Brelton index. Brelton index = 10.4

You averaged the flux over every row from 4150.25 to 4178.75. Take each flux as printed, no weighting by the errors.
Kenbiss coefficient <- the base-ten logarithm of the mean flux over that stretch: 0.505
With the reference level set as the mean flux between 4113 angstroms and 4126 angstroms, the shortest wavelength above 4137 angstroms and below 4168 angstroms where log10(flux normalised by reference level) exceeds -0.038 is 4139.0 angstroms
